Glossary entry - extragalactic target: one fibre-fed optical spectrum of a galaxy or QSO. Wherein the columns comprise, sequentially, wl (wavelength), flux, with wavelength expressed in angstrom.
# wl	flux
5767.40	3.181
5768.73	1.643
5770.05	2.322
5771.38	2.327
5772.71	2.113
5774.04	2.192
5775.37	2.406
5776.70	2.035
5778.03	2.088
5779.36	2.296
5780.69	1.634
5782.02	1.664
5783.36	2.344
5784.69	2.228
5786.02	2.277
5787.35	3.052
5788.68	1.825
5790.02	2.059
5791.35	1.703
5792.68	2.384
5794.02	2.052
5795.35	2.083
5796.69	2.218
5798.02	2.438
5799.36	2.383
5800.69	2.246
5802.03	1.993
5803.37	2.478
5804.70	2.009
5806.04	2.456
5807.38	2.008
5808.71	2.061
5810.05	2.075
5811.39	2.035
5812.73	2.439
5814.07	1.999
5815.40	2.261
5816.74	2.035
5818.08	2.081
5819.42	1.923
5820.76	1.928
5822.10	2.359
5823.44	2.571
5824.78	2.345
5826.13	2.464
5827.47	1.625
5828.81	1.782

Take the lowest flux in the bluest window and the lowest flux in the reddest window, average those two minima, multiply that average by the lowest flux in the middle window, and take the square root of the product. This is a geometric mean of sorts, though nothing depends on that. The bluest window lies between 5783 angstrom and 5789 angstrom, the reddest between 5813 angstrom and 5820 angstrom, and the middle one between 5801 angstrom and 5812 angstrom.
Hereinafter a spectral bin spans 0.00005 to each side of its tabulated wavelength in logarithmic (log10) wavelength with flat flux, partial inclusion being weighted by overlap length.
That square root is 1.93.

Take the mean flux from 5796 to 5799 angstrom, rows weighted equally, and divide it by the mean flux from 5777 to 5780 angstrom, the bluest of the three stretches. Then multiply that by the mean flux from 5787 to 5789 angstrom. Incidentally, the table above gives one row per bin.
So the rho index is 2.6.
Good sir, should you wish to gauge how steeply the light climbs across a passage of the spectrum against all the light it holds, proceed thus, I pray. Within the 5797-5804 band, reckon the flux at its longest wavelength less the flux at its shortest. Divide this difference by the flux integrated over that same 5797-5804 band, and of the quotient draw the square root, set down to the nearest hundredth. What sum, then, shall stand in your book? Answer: 0.05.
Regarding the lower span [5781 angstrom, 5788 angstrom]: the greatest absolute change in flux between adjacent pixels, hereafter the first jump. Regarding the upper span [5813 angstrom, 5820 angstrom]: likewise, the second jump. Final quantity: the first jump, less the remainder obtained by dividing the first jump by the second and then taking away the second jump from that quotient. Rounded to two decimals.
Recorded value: -1.92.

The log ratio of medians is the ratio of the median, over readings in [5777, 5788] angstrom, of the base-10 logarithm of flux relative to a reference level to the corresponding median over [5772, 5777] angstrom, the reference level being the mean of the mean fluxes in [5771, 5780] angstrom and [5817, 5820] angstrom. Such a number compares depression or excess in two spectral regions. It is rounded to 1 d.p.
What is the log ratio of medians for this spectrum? 3.1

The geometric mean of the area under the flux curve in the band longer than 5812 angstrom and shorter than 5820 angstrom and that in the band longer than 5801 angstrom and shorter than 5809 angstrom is 17.2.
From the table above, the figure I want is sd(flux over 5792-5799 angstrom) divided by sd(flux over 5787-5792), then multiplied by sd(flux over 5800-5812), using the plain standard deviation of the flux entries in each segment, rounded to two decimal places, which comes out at 0.05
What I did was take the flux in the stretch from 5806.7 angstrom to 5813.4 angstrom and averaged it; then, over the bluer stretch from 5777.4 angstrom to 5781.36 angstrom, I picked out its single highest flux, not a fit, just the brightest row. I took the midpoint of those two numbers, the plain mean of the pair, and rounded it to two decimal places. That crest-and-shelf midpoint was 2.21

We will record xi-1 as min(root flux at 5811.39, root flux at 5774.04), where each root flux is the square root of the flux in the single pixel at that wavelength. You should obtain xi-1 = 1.43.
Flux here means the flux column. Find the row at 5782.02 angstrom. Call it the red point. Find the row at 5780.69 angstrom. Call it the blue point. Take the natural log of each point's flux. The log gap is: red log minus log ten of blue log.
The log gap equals 0.82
